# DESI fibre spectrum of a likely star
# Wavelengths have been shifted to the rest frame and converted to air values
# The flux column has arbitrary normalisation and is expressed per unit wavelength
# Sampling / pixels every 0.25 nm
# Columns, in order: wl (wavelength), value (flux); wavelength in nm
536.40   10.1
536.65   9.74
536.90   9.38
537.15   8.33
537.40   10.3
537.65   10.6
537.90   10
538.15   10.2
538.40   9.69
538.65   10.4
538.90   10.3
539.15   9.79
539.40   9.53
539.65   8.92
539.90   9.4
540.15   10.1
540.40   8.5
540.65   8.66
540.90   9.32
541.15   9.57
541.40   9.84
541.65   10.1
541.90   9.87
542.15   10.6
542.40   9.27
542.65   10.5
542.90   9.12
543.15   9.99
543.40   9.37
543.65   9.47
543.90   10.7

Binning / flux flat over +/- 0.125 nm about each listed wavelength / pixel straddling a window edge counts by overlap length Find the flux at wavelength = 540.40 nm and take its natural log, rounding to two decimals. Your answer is 2.14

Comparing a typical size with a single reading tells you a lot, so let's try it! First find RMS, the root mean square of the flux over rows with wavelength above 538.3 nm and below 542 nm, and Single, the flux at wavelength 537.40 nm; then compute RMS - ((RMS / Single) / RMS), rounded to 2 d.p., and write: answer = 9.52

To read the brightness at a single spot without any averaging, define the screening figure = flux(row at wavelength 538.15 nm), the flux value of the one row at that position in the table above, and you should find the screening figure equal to 10.2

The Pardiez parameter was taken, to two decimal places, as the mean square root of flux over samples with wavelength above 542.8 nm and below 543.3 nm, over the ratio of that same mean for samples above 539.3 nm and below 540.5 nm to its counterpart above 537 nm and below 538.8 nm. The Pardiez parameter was 3.19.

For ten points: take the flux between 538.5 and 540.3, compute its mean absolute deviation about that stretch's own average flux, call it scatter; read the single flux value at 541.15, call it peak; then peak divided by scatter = 23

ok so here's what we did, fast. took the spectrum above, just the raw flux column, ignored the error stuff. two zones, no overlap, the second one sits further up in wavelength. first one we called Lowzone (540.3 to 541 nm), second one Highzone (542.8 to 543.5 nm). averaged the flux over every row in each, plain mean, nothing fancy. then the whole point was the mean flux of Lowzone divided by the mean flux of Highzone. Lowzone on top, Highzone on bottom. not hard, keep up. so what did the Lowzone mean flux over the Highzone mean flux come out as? 0.93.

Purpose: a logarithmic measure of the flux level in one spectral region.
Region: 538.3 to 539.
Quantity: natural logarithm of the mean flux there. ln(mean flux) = 2.32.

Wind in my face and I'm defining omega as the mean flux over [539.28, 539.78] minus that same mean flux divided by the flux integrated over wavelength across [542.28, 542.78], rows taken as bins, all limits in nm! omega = 7.4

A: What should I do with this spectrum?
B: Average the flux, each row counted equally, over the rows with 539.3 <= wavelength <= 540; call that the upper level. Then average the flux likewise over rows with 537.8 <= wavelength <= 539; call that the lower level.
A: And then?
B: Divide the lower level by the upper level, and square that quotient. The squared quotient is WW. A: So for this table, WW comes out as 1.2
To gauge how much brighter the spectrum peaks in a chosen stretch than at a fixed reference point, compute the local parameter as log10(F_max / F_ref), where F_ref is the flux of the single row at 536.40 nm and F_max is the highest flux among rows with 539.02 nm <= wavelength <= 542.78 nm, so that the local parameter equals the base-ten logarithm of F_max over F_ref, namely 0.021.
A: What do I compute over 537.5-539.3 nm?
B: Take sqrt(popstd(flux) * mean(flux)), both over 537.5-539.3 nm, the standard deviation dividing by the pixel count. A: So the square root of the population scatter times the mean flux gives 1.76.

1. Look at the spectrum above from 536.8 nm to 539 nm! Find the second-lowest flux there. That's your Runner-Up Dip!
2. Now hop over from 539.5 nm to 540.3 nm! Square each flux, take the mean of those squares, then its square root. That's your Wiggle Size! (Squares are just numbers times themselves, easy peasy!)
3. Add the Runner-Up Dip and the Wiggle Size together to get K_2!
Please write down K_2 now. 18.9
